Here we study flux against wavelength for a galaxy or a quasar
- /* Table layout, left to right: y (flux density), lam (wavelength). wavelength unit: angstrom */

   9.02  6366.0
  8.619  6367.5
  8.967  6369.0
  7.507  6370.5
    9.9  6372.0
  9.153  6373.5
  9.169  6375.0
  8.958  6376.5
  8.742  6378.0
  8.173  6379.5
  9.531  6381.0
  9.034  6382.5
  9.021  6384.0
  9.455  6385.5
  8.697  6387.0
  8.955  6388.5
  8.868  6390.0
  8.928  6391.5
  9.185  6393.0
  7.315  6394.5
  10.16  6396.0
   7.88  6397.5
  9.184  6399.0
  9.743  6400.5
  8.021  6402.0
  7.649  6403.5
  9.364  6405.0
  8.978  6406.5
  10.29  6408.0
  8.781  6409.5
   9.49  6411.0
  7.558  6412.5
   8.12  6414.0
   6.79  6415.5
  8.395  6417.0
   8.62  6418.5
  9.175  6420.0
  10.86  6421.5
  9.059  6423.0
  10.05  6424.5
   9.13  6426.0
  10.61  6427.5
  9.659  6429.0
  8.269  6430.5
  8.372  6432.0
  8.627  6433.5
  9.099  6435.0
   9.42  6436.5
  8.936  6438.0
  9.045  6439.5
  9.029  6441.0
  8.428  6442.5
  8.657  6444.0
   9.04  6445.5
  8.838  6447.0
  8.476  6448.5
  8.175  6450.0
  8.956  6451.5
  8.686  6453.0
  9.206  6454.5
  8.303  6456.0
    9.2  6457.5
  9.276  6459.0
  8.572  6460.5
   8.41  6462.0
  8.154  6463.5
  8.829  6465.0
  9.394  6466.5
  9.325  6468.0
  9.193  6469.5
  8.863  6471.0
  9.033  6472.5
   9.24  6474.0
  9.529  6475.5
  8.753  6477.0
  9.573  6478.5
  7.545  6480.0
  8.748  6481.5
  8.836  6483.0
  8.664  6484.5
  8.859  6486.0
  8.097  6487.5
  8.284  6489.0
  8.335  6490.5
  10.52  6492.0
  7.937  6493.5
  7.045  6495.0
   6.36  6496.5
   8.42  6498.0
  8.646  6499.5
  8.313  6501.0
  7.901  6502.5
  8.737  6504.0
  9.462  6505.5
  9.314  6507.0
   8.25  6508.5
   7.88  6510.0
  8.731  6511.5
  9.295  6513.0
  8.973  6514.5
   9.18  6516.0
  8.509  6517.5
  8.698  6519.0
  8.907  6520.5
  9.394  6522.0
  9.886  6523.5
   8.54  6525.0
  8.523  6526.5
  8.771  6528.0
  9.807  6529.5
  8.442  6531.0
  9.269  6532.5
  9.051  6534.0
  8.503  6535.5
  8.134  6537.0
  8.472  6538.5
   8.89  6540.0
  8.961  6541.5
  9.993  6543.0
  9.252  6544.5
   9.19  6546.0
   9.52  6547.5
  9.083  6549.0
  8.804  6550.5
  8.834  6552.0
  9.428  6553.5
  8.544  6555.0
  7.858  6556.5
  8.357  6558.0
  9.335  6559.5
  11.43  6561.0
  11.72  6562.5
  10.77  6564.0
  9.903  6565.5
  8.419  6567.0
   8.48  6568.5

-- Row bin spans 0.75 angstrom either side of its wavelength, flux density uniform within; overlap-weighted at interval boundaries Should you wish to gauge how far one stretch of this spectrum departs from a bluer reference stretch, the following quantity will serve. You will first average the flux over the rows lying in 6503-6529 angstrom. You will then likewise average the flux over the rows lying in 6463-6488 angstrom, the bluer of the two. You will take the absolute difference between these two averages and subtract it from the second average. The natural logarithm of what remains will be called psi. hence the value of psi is 2.18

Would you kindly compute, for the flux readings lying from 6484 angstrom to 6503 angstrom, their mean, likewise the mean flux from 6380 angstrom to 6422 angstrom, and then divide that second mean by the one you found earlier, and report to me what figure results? 1.07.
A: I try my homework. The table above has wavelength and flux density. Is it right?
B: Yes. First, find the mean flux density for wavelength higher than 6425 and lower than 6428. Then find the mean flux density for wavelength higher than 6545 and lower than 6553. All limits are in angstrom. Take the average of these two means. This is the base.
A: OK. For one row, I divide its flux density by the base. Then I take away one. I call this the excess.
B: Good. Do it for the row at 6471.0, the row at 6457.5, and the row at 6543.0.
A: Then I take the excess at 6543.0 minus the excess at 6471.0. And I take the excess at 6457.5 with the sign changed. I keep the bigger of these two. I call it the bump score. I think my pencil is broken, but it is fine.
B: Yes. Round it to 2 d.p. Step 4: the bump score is 0.12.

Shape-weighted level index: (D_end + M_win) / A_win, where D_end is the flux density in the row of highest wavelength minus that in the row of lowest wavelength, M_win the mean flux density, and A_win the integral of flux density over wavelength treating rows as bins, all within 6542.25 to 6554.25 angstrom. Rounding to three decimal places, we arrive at 0.078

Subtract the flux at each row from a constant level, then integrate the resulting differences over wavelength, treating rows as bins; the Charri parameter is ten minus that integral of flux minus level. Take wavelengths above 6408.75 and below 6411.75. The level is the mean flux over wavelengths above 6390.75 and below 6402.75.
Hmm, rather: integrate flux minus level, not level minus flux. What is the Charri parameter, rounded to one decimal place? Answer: 9.0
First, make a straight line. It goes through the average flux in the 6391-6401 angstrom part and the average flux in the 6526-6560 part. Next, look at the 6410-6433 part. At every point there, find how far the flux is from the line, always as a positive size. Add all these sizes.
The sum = 13.0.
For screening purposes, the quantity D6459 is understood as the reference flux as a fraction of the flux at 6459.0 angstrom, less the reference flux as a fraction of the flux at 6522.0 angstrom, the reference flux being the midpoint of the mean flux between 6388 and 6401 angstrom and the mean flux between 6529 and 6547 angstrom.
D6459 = 0.012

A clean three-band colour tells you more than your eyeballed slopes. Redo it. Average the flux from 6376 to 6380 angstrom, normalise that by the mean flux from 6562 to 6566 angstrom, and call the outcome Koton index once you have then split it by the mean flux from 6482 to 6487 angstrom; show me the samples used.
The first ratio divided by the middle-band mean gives 0.091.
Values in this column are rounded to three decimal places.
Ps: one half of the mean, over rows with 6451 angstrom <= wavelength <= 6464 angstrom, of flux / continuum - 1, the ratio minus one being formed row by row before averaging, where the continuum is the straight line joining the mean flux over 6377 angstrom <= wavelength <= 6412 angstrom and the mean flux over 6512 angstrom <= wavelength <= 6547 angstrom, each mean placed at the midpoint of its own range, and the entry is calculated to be -0.011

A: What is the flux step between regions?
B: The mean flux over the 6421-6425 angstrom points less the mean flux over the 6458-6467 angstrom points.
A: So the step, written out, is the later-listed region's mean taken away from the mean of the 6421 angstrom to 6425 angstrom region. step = 1.2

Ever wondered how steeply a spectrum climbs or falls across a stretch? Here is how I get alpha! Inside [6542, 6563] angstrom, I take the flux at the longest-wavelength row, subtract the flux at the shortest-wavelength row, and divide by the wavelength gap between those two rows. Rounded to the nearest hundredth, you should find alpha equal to 0.09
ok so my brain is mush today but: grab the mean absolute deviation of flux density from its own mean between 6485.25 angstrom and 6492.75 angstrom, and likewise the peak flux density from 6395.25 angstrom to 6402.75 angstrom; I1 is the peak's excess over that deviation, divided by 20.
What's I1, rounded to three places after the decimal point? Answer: 0.473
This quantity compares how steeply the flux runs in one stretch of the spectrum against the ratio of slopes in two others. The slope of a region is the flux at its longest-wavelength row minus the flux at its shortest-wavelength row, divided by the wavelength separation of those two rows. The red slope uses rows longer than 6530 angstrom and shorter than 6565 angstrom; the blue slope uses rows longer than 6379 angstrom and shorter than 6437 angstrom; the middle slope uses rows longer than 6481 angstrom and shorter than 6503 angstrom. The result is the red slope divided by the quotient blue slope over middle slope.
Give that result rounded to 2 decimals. -0.13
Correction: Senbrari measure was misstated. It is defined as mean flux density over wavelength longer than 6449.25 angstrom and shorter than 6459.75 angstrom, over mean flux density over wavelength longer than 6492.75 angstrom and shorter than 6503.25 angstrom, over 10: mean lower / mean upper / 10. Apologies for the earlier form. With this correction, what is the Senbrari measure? 0.113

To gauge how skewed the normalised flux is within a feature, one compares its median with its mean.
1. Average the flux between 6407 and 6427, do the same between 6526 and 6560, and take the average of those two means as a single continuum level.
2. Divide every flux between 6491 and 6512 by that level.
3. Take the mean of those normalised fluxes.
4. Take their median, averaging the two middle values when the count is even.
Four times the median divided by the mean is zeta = 3.99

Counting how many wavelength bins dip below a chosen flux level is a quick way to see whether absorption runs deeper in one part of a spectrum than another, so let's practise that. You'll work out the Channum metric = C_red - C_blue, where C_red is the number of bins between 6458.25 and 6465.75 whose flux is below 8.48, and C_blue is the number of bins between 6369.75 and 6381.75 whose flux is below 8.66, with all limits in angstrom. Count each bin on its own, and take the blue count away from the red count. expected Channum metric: 0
